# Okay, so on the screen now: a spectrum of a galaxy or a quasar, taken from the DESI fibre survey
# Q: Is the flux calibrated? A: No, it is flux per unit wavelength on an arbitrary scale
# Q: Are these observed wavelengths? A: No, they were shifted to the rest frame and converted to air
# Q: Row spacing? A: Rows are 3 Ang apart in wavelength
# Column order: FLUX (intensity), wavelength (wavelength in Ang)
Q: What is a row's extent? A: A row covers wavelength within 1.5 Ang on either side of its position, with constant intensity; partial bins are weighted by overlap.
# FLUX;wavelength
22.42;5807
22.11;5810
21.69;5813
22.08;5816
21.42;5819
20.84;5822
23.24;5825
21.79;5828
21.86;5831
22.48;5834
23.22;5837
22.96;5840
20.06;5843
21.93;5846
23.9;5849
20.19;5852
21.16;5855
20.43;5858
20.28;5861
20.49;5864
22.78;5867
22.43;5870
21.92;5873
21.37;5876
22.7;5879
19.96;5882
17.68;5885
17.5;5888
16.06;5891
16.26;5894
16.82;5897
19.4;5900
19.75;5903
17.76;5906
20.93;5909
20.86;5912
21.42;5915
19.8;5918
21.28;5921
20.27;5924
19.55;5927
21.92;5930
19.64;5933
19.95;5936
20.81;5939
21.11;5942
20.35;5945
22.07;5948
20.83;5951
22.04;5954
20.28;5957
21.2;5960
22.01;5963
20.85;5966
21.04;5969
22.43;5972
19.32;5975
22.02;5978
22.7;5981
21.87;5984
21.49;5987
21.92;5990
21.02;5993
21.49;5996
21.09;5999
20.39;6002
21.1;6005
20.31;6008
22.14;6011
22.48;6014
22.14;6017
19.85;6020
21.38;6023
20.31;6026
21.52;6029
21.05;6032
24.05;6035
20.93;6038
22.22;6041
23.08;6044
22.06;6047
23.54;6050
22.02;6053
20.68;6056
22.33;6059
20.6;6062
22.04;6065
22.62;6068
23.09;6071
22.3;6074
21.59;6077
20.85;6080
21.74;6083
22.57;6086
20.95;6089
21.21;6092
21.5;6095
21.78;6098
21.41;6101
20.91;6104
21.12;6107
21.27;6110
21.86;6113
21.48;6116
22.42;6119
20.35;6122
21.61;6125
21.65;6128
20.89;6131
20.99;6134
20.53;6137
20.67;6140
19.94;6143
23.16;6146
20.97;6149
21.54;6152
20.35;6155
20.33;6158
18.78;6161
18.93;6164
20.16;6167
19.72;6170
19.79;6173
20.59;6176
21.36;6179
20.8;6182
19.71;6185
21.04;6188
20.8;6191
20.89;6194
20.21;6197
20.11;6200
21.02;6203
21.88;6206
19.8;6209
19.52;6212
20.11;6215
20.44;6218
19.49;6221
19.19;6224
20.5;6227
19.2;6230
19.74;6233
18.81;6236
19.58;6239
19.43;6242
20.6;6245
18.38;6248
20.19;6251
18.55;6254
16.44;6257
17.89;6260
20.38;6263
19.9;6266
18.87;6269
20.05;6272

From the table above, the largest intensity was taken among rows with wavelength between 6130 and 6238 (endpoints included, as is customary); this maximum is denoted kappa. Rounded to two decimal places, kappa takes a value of 23.16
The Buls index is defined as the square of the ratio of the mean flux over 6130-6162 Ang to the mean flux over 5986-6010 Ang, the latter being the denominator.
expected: 0.97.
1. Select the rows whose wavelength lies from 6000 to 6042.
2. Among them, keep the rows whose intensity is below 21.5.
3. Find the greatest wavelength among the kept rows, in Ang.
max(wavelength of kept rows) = 6038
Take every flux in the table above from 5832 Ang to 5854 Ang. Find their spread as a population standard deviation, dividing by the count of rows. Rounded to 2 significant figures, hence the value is 1.4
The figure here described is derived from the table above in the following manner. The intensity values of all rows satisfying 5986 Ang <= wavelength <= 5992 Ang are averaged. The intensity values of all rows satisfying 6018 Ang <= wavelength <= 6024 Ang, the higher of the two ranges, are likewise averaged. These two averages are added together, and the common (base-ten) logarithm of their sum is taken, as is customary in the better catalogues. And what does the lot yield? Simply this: 1.627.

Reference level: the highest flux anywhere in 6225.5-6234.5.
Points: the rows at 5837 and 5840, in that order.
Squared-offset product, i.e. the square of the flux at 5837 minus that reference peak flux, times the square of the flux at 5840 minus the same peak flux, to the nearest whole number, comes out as 45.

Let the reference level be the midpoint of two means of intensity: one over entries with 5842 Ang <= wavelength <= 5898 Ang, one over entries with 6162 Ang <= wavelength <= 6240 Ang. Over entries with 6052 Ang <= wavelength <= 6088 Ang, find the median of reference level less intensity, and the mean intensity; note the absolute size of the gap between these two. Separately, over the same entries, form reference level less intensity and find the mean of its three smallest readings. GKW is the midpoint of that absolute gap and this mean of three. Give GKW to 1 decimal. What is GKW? 10.6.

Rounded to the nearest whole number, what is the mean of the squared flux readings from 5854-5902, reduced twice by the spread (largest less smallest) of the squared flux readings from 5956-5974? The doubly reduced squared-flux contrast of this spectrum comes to 214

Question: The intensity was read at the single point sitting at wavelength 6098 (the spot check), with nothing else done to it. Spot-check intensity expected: 21.78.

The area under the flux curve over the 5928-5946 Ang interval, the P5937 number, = 371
